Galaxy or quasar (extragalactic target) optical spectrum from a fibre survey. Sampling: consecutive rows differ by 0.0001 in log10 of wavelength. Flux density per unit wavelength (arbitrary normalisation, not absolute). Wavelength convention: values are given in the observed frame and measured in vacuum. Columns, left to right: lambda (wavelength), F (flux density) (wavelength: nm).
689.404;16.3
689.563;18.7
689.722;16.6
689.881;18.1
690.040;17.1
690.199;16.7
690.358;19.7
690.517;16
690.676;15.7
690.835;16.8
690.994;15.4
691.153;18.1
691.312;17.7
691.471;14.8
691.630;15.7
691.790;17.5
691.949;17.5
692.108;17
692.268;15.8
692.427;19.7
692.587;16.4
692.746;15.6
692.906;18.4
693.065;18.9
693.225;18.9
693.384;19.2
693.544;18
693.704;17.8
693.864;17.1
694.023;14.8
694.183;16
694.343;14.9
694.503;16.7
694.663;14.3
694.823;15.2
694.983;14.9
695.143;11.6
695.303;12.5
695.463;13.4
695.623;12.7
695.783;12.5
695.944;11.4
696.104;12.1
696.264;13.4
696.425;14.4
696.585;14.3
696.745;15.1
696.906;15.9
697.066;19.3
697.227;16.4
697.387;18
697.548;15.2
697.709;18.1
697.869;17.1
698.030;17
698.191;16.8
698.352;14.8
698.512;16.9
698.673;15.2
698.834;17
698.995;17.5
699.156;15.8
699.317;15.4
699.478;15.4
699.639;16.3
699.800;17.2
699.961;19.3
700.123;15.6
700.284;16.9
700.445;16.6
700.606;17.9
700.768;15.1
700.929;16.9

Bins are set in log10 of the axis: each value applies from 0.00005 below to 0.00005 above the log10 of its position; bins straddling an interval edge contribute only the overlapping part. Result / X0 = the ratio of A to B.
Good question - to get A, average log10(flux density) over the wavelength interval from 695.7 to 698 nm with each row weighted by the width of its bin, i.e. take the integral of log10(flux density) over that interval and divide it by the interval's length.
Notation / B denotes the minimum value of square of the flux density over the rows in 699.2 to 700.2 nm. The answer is 0.0050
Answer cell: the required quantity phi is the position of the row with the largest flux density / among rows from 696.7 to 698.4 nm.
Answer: 697.066 nm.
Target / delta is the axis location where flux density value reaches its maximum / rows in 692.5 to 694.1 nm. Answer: 693.384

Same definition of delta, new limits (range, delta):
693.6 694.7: 693.704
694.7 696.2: 694.823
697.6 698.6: 697.709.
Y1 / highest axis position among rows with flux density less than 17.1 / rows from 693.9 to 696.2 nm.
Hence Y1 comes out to 696.104 nm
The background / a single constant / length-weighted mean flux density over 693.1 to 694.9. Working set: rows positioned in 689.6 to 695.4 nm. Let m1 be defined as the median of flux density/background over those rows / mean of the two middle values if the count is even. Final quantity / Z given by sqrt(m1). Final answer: 1.00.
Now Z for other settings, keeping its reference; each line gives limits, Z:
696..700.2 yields 0.98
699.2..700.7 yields 1.00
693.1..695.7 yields 0.95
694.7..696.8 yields 0.90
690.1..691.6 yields 1.00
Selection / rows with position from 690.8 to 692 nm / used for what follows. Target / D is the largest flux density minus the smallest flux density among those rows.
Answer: 3.3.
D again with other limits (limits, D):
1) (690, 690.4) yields 3.0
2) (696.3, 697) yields 1.6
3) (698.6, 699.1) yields 2.3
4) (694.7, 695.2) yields 3.6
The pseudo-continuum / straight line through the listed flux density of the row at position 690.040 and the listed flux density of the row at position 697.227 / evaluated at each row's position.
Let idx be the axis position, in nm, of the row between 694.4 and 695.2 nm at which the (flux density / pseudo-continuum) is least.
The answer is 695.143 nm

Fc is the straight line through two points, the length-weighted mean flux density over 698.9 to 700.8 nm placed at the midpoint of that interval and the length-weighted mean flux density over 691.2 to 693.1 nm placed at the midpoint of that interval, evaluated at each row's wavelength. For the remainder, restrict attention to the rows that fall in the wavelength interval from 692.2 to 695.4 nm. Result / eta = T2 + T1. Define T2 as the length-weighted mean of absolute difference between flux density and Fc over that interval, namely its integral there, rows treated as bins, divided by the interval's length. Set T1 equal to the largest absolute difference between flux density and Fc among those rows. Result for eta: 7.1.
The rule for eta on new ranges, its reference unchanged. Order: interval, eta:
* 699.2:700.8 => 3.7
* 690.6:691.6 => 3.5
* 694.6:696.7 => 9.0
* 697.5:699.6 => 2.8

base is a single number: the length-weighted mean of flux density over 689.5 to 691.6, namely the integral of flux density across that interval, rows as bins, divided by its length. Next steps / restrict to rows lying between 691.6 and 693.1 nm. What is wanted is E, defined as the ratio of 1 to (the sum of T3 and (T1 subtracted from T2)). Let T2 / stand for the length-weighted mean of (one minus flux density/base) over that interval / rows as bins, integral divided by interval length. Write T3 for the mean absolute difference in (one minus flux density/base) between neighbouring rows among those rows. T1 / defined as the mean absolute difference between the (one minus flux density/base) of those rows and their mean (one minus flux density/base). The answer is 74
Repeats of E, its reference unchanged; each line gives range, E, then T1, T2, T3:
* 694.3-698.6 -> 10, 0.099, 0.12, 0.082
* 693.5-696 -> 9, 0.102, 0.14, 0.071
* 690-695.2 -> 43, 0.082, 0.02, 0.087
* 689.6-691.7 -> 24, 0.061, 0.01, 0.095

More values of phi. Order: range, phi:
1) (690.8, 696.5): 692.427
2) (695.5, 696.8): 696.745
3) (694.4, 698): 697.066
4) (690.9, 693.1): 692.427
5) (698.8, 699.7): 698.995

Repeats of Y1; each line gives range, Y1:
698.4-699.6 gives 699.478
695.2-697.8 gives 697.548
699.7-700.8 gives 700.768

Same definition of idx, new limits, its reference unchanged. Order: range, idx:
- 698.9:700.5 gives 699.317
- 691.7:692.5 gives 692.268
